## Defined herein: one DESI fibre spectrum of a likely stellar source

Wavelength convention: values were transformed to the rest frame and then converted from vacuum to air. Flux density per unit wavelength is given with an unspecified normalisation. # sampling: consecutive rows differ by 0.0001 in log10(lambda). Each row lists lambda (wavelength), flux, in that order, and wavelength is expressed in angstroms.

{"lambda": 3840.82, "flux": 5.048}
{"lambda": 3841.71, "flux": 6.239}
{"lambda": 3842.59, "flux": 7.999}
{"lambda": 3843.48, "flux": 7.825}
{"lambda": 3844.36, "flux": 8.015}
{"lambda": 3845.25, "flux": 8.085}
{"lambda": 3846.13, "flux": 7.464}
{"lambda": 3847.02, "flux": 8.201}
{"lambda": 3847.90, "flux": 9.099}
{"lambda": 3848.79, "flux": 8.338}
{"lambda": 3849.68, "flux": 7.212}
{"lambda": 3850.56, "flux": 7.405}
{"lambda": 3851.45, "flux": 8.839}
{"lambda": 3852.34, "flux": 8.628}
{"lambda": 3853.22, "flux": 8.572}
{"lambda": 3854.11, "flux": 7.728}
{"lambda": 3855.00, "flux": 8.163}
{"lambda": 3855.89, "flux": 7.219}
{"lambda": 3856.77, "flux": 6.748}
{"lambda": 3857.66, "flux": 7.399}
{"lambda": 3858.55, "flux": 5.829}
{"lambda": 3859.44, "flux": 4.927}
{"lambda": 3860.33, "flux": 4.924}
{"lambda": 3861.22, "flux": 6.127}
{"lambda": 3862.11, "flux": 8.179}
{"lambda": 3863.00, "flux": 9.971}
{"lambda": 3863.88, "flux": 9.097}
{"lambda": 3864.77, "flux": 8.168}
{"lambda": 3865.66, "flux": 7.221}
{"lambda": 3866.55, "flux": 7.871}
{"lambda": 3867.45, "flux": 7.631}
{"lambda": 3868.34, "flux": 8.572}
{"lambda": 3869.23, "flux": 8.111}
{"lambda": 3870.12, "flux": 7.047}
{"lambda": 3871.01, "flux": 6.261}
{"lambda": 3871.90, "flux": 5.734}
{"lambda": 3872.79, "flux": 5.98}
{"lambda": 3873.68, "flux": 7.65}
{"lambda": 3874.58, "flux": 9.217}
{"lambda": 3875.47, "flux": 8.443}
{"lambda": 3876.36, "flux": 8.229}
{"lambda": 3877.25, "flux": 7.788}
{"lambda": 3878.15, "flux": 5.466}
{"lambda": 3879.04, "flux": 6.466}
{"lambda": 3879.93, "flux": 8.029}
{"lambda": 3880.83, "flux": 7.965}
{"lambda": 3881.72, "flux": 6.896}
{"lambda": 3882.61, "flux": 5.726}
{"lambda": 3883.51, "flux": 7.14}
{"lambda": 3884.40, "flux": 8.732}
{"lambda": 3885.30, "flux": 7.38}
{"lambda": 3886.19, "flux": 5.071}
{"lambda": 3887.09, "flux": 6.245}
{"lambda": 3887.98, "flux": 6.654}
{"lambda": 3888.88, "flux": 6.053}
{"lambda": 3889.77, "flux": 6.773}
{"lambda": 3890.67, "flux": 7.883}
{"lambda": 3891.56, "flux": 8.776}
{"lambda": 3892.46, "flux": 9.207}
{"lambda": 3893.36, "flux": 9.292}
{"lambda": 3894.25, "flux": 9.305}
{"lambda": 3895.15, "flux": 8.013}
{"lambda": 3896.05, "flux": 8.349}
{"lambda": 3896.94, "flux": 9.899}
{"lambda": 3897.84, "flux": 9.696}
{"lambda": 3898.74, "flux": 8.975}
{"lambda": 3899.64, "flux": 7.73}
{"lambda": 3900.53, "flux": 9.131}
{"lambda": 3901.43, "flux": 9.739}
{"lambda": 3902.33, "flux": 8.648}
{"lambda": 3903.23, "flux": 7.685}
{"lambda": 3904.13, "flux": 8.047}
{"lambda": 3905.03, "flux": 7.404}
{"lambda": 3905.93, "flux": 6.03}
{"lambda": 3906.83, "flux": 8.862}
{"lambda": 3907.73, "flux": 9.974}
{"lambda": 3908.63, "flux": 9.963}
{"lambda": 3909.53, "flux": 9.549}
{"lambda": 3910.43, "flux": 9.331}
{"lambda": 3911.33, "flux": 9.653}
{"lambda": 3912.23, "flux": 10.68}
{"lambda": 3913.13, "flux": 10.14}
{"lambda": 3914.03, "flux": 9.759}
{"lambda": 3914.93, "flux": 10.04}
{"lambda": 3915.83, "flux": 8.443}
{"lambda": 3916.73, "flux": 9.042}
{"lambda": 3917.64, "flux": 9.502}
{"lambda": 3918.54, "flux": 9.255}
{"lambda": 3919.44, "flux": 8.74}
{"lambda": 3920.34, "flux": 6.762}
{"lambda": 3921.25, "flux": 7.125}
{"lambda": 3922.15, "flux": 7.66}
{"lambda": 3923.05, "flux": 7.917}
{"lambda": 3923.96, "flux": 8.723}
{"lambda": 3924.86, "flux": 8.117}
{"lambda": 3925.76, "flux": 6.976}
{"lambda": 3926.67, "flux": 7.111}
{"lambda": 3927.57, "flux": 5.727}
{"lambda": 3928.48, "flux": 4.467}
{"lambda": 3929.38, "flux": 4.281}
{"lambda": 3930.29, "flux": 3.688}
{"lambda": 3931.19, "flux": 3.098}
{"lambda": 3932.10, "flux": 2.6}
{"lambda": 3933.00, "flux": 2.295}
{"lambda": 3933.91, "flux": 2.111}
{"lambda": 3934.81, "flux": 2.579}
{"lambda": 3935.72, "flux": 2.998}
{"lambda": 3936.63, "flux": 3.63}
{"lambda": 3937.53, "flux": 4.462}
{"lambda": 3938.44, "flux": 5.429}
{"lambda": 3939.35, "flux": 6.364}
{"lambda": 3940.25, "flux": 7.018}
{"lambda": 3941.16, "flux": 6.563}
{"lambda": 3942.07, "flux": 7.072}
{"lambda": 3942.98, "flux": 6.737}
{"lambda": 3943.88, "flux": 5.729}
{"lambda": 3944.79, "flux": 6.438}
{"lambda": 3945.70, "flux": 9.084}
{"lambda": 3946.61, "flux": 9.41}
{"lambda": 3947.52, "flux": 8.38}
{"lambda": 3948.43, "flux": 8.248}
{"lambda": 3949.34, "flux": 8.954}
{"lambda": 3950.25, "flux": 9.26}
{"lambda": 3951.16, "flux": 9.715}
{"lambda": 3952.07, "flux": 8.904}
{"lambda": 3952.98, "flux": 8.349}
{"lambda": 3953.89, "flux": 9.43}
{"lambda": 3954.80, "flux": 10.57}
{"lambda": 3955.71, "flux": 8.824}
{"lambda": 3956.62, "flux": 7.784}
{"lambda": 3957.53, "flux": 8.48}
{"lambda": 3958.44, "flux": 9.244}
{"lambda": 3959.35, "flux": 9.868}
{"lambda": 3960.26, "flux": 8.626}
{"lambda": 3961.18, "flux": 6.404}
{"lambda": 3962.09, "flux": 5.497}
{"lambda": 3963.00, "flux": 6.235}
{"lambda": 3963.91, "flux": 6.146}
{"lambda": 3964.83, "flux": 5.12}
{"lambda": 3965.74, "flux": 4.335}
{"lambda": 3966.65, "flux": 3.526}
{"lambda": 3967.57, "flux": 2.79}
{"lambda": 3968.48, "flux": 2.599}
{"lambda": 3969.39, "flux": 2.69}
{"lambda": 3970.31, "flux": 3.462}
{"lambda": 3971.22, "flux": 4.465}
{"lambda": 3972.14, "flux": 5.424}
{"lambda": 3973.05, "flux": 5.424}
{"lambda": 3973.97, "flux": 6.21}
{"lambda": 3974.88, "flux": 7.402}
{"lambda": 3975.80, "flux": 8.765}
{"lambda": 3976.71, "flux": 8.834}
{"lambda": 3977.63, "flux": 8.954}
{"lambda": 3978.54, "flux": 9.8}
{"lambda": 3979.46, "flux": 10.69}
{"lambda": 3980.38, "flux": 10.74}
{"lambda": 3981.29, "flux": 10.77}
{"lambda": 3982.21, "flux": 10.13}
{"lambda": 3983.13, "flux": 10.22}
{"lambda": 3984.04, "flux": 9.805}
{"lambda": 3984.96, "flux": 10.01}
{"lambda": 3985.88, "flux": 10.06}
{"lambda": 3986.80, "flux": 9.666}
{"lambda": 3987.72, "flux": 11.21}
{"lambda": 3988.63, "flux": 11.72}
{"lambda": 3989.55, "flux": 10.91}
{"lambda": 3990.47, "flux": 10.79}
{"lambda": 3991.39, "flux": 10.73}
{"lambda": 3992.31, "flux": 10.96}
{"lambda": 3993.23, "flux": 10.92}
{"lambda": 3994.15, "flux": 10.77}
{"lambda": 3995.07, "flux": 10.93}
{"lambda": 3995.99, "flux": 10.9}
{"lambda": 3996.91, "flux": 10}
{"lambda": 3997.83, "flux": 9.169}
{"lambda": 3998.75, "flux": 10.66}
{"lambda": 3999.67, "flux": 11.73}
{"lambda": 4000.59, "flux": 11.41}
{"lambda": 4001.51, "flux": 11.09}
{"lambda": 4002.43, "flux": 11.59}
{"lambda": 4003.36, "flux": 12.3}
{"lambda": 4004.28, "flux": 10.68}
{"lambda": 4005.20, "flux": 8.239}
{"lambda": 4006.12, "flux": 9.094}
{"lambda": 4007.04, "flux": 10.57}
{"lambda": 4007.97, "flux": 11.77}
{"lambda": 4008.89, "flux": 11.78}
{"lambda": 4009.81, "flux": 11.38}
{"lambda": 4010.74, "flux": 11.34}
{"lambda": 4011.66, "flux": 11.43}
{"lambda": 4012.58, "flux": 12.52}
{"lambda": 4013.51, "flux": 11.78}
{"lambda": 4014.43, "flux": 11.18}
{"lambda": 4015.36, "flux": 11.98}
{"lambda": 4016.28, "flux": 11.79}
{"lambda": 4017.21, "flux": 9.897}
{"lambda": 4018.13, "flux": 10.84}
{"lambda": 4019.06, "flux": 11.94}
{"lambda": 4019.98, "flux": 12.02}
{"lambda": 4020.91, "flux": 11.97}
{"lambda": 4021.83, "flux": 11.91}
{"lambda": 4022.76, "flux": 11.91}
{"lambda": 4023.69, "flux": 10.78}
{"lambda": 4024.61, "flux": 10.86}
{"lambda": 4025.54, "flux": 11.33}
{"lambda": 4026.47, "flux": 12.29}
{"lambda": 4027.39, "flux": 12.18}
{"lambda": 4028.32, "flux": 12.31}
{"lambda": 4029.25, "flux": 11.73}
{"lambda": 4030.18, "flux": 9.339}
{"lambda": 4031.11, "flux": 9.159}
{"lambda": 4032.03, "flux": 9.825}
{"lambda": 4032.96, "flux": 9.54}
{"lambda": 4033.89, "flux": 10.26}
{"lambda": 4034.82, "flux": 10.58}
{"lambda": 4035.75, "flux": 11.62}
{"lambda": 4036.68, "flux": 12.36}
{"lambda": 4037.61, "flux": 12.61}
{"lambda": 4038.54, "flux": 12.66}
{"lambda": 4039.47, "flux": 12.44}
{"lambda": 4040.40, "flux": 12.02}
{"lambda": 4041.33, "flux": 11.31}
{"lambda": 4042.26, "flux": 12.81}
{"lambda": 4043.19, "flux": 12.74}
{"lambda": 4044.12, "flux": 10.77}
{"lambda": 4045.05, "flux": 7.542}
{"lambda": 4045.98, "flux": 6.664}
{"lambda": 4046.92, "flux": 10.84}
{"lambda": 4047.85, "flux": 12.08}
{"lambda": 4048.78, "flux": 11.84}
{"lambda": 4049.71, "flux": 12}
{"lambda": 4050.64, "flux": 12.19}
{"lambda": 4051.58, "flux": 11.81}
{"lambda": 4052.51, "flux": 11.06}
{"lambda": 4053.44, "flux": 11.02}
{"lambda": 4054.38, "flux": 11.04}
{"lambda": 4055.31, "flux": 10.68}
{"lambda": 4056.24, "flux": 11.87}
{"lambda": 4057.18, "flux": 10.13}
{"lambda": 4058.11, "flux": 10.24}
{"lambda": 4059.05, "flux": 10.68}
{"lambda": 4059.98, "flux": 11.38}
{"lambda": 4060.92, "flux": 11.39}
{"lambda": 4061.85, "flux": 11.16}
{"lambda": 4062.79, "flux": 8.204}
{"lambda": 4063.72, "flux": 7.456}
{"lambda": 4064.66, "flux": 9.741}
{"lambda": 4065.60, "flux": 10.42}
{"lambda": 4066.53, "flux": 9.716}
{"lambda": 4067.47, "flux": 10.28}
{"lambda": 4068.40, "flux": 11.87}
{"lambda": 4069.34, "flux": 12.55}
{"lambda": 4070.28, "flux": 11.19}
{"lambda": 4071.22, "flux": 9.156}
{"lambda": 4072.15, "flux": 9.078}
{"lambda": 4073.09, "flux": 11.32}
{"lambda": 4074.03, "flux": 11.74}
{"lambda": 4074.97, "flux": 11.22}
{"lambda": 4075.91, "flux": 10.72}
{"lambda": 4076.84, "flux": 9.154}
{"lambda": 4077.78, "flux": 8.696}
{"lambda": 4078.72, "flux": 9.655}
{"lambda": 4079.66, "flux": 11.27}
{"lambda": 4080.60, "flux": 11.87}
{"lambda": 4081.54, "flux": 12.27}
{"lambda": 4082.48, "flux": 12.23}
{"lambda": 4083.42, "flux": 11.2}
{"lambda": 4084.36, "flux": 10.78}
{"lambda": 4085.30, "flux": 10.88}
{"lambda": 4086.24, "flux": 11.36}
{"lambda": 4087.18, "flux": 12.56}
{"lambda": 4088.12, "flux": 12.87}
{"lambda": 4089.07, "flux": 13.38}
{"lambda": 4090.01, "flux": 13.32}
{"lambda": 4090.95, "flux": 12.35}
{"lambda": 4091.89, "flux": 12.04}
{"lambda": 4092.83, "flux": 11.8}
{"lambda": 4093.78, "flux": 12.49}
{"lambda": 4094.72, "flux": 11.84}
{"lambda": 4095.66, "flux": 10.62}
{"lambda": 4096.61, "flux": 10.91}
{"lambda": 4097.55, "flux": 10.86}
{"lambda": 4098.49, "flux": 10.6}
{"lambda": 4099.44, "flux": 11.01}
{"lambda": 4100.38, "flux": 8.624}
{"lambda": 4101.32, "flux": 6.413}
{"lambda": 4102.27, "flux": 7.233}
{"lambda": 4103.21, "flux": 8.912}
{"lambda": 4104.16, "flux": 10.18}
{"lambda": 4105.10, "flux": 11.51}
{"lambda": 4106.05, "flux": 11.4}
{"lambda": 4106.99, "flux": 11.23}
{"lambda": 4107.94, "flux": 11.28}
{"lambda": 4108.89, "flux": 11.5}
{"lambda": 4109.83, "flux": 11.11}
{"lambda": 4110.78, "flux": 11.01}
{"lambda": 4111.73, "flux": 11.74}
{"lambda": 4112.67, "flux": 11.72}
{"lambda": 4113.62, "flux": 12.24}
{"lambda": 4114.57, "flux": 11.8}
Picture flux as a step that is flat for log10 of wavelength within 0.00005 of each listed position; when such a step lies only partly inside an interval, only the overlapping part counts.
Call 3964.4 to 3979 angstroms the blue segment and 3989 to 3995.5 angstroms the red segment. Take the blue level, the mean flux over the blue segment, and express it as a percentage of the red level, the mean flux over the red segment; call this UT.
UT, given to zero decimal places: 52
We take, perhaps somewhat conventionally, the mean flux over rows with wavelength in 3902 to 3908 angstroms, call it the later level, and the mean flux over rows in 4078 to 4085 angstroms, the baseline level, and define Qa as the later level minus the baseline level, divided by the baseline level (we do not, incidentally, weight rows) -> -0.29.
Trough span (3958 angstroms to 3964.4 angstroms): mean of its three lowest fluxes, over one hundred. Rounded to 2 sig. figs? 0.060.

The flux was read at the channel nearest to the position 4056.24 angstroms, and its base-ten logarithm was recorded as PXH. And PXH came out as 1.07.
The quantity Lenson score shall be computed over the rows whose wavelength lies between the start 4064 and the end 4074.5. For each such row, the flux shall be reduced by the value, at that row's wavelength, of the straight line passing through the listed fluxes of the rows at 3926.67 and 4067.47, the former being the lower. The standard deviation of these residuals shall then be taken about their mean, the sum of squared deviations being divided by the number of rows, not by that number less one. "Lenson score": 1.10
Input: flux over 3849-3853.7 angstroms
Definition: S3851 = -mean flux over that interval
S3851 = -8.1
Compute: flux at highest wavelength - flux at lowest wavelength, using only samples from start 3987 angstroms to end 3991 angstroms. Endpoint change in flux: -0.4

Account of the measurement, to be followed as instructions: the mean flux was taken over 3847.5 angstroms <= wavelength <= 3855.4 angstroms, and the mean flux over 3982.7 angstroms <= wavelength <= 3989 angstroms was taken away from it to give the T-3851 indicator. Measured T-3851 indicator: -2.2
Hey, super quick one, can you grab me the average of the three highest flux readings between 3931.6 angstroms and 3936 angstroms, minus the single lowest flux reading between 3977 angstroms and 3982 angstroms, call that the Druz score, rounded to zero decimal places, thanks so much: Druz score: -6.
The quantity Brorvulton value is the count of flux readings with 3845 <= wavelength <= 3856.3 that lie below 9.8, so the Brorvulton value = 13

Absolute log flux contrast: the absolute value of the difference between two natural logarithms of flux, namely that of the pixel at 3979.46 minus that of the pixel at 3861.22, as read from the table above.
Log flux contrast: 0.56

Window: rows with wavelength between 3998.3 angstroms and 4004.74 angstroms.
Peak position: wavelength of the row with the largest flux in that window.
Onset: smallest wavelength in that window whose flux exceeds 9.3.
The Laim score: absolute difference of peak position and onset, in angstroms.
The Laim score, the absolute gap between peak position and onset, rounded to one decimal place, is 4.6 angstroms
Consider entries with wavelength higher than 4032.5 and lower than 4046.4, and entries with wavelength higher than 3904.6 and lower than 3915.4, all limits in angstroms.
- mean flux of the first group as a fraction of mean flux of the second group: 1.19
